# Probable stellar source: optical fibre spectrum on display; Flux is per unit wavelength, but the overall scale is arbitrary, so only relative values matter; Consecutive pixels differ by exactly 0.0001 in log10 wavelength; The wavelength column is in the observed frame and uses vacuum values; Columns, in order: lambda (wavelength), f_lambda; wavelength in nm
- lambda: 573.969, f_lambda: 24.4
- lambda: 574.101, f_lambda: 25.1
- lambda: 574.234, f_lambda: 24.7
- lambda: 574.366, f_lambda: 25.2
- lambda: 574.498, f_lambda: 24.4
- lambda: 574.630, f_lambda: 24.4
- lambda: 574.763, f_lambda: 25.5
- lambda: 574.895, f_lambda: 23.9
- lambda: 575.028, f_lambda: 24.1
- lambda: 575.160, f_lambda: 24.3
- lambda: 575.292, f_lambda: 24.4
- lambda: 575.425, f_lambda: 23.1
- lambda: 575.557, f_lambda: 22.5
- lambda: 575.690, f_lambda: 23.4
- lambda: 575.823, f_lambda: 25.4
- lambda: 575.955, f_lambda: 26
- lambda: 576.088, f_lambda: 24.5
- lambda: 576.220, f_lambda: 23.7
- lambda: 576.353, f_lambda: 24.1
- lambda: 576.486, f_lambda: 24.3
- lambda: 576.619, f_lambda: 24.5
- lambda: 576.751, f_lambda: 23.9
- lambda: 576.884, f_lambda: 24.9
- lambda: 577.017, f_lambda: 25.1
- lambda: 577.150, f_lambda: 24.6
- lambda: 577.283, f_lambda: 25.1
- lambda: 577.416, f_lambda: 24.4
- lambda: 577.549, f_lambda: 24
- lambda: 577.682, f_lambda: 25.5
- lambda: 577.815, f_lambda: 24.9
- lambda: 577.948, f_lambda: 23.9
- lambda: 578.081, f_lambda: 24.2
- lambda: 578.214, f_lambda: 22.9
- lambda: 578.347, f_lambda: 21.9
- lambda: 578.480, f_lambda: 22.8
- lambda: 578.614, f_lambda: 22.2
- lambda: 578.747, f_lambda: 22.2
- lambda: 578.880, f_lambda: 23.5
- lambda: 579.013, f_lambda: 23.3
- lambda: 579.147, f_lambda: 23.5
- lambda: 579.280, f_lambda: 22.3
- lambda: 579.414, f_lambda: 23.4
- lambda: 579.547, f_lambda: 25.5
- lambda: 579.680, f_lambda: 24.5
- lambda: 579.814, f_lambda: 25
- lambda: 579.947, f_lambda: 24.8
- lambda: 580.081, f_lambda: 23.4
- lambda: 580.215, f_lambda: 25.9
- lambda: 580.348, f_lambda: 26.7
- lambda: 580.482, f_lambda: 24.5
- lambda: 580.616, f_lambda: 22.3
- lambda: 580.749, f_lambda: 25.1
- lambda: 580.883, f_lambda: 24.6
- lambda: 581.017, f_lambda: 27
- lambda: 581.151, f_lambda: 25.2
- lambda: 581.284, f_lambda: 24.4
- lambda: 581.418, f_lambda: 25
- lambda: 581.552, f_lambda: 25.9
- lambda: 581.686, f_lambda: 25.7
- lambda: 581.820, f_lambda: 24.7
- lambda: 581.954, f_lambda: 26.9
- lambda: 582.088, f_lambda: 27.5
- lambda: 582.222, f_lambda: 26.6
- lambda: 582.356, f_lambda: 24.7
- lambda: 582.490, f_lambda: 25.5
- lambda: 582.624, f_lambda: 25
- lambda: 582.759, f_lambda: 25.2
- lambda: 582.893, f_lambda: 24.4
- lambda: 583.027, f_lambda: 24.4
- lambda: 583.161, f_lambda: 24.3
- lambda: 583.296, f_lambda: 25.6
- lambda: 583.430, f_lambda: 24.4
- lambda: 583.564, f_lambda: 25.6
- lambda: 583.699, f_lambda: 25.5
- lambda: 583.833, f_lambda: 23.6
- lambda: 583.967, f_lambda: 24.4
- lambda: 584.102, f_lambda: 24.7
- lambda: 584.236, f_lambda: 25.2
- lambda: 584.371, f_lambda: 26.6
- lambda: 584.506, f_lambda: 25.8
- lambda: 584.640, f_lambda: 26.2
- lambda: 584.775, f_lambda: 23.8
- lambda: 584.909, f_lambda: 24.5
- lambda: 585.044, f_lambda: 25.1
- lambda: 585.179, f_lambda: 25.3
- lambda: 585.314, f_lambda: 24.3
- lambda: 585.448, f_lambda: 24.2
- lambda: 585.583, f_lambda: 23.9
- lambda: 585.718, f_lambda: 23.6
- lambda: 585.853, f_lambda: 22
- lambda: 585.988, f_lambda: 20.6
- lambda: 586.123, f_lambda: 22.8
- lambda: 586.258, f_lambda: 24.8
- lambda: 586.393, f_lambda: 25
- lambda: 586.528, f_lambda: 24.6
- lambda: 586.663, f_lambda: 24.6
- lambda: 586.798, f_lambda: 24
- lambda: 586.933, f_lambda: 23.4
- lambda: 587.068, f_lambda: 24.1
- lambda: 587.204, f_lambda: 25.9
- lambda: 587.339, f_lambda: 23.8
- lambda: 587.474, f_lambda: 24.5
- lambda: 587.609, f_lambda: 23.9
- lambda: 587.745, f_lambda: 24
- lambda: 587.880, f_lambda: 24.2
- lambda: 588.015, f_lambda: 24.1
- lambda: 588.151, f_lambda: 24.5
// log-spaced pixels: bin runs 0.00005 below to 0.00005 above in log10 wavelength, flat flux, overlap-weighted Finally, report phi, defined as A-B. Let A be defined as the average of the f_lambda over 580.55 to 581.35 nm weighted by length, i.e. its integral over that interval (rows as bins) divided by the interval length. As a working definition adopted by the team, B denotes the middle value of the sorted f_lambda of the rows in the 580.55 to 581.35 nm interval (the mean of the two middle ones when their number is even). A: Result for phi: -0.05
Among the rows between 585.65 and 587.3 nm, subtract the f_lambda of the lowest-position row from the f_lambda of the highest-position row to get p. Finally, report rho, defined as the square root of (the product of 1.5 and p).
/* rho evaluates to 1.86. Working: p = 2.3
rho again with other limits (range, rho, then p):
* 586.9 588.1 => 1.02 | 0.7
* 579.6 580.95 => 0.39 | 0.1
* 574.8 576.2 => 0.95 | 0.6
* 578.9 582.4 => 1.45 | 1.4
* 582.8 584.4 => 1.82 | 2.2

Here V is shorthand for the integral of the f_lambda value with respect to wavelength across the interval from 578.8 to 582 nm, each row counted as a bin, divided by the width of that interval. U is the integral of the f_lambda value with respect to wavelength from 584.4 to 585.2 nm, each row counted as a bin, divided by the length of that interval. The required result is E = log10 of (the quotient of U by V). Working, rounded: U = 25.2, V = 24.7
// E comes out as 0.008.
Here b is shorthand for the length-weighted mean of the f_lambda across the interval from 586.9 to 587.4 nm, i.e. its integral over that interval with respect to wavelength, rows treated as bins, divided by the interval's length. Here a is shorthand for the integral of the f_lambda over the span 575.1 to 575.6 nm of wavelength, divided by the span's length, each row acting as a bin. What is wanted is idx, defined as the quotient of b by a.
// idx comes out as 1.03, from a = 23.6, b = 24.3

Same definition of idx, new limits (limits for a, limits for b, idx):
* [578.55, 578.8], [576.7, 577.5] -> 1.11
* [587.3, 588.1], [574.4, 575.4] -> 1.01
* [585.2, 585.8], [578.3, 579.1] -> 0.94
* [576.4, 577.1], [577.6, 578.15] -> 1.00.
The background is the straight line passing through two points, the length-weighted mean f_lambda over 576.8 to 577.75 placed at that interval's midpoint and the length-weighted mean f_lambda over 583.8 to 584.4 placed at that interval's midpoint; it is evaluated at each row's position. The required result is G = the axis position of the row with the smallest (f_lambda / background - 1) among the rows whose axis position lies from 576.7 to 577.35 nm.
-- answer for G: 576.751 nm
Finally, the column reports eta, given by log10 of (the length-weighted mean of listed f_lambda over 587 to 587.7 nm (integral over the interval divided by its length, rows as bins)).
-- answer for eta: 1.39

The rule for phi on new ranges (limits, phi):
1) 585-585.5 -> 0.04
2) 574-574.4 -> -0.19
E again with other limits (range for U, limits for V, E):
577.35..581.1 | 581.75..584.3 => -0.019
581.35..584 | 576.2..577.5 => 0.014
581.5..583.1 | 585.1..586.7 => 0.031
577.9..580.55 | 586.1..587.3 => -0.010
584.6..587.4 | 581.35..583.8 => -0.022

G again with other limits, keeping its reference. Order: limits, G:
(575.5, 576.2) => 575.557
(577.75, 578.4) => 578.347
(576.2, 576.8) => 576.220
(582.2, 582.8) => 582.356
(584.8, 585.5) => 585.448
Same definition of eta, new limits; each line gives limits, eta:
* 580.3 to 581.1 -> 1.40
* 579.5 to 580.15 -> 1.39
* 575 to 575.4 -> 1.38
